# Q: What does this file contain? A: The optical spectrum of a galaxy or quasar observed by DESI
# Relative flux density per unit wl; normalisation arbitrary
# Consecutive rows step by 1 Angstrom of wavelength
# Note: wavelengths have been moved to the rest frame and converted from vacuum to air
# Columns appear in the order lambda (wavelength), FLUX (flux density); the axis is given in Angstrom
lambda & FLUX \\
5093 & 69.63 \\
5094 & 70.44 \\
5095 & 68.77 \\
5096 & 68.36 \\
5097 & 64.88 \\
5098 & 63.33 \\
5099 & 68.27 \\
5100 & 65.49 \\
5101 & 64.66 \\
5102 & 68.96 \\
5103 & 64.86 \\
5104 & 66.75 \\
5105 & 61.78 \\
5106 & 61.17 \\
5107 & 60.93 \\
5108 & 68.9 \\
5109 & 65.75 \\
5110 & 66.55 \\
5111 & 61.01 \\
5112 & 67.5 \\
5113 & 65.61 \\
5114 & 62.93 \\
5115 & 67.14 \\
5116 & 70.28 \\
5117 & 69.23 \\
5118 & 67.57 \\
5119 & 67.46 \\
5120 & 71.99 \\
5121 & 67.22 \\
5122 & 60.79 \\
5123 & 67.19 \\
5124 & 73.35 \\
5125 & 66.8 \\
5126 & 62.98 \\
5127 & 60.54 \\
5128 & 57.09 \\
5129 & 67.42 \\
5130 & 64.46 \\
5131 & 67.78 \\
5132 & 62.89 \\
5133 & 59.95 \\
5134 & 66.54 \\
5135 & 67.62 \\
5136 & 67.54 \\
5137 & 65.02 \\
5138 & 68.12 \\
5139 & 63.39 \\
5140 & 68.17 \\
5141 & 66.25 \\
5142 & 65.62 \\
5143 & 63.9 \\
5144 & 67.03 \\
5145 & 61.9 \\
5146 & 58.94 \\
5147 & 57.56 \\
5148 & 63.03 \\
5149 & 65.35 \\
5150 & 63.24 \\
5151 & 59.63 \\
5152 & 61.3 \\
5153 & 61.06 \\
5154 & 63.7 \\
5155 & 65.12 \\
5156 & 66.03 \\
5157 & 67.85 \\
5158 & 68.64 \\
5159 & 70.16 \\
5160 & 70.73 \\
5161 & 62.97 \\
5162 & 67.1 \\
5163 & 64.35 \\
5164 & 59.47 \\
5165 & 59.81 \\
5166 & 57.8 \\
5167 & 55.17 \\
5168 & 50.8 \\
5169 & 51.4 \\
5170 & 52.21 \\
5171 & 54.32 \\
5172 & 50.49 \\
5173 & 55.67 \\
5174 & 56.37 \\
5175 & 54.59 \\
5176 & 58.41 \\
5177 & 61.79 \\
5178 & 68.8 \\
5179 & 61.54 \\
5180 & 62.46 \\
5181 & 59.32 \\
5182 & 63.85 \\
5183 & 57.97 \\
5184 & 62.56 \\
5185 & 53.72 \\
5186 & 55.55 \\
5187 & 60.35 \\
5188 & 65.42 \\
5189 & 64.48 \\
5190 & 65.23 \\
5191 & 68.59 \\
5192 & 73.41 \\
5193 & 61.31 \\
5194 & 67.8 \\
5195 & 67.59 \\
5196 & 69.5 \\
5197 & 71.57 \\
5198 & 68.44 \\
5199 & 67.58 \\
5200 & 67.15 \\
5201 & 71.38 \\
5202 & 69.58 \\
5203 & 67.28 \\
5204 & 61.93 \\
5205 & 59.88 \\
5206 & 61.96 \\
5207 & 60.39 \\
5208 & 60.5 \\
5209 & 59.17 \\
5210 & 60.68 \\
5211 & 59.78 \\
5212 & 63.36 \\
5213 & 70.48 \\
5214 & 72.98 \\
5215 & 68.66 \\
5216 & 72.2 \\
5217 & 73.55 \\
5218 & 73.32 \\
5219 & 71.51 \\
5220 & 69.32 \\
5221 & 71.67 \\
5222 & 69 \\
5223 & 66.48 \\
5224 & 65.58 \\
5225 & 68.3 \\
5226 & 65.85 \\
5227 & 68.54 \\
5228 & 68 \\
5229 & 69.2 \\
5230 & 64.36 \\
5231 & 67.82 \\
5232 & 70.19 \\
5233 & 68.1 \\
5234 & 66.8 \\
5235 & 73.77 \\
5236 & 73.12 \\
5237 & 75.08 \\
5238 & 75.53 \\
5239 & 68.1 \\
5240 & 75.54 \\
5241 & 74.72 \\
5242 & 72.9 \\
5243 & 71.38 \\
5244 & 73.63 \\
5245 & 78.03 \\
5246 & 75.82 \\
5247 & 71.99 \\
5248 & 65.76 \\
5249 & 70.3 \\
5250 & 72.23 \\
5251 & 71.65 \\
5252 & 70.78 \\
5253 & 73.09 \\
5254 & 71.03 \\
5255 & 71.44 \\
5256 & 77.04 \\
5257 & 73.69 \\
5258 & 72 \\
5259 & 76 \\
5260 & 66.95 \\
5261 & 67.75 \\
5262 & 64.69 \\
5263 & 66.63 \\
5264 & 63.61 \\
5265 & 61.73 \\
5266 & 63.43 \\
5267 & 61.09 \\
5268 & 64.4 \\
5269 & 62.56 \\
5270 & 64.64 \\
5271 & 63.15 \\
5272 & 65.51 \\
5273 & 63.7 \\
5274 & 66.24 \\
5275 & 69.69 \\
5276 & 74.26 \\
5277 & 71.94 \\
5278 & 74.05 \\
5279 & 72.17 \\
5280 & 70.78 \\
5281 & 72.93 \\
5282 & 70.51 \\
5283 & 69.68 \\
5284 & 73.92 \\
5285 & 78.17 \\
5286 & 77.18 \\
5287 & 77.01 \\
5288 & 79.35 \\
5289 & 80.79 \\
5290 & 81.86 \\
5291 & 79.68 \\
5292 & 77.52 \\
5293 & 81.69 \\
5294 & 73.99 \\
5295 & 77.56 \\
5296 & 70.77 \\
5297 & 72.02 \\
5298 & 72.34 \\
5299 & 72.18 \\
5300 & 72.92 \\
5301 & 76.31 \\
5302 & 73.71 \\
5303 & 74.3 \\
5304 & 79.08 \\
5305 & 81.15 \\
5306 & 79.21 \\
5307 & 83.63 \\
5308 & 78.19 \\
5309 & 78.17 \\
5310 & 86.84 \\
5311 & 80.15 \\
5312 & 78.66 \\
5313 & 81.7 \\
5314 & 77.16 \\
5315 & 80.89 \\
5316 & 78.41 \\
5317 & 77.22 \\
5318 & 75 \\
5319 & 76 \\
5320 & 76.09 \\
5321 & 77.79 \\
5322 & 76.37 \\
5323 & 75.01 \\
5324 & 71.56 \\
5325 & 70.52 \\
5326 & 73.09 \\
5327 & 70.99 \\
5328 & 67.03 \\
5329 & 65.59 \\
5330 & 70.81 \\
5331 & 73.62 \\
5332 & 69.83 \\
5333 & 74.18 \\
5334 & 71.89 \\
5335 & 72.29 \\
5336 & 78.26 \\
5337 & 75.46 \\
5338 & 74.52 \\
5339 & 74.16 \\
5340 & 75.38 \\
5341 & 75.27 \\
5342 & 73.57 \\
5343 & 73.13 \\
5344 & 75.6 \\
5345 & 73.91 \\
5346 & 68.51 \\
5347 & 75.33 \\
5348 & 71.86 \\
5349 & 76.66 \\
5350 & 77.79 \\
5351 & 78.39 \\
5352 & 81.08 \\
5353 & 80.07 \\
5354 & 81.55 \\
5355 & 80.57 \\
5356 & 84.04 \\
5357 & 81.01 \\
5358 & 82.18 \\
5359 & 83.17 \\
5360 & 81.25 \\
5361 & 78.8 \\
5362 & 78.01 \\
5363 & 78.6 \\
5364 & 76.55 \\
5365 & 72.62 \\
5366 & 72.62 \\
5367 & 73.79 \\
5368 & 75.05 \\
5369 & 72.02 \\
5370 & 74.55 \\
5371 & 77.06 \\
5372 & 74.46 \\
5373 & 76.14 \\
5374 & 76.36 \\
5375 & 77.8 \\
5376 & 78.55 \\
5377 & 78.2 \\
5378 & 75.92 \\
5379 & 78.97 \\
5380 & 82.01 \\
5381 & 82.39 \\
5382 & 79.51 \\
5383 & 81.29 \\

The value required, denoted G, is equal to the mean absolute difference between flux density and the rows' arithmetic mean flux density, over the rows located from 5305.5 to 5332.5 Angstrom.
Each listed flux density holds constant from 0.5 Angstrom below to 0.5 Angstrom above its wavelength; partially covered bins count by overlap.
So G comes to 3.8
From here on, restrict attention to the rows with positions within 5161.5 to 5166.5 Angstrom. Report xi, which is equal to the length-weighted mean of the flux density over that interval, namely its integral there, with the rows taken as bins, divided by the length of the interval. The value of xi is 61.7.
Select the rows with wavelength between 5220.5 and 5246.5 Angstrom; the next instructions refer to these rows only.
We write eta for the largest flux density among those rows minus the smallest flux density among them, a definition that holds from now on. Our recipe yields 13.7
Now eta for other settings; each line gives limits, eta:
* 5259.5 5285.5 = 17.1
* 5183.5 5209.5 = 19.7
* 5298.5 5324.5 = 15.3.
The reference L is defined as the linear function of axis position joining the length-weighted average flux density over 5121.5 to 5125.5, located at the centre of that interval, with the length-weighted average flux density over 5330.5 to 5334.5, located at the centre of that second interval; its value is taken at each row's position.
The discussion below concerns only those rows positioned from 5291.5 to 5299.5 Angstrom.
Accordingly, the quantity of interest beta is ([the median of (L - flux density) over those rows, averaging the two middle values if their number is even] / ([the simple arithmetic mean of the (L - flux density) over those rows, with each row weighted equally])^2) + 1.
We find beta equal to 0.8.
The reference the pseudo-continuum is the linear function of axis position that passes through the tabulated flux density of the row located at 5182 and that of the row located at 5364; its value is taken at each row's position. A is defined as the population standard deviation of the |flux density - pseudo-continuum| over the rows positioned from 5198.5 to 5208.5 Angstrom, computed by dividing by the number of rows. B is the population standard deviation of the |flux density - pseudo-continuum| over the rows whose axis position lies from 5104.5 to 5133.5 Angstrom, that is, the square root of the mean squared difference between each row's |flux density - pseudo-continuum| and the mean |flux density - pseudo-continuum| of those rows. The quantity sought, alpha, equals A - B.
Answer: -2.1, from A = 1.4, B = 3.5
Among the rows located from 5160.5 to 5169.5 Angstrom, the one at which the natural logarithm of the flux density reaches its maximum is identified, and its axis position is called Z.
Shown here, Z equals 5162 Angstrom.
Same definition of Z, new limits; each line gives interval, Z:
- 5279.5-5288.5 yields 5288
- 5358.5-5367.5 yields 5359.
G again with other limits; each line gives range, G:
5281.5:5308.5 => 3.3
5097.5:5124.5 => 2.6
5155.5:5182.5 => 5.2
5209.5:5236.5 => 2.8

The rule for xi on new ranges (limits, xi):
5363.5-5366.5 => 73.9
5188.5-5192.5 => 67.9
